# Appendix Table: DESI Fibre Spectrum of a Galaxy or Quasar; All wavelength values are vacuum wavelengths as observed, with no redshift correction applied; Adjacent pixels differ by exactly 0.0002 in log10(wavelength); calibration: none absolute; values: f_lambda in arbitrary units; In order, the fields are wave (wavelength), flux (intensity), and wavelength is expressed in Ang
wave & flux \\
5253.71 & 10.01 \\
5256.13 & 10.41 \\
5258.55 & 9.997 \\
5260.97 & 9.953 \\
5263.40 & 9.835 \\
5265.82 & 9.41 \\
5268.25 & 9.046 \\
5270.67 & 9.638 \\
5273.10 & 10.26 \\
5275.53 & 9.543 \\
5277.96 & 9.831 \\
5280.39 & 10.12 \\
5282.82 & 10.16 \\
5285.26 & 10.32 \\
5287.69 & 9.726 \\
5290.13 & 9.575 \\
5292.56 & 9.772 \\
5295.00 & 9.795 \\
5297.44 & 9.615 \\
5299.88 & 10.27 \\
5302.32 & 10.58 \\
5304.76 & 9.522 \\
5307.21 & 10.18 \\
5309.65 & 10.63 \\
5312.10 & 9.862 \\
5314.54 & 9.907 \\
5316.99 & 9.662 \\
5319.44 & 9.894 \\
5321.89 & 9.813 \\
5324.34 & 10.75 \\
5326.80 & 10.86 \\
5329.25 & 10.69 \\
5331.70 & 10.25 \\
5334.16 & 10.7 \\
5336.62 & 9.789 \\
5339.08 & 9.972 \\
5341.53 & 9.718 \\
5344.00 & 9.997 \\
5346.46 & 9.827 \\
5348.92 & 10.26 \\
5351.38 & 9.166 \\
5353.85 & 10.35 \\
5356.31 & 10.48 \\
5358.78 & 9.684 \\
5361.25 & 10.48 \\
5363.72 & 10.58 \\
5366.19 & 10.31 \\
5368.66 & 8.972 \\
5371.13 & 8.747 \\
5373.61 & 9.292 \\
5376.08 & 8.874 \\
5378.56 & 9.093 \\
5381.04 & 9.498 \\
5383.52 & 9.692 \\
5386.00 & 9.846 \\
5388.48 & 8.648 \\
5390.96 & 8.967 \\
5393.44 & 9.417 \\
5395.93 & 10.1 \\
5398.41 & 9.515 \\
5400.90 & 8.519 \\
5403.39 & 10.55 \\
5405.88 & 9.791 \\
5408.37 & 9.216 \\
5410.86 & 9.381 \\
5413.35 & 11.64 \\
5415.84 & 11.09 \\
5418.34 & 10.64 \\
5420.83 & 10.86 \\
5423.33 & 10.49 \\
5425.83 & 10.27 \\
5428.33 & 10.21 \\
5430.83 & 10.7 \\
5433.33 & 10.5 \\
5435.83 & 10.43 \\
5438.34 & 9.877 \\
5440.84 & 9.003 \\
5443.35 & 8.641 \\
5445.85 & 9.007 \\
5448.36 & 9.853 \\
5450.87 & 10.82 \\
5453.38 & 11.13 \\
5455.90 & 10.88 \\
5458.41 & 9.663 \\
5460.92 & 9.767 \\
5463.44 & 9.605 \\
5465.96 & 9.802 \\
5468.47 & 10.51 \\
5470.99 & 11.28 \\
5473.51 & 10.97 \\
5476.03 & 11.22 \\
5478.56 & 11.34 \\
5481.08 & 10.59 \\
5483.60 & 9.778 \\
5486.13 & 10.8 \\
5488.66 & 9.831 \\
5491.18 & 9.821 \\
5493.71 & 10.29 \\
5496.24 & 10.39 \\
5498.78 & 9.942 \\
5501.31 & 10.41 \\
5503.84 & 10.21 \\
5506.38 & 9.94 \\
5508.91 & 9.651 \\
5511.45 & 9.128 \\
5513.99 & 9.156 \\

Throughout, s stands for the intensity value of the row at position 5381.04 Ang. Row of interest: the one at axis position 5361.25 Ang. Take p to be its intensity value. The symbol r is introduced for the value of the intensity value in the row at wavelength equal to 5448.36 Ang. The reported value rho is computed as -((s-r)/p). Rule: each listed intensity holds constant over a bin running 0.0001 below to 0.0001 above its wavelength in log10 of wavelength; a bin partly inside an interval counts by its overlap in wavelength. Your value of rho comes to 0.03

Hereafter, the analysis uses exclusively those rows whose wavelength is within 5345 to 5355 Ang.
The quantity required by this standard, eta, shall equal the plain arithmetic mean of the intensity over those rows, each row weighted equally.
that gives 9.9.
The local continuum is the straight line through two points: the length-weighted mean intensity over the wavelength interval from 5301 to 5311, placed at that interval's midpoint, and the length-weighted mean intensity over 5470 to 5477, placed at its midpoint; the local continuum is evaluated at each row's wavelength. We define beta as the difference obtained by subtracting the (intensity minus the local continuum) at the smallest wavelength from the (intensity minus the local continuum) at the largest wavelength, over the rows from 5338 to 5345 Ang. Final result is 0.0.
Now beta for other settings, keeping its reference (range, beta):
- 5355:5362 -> 0.0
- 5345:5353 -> -0.7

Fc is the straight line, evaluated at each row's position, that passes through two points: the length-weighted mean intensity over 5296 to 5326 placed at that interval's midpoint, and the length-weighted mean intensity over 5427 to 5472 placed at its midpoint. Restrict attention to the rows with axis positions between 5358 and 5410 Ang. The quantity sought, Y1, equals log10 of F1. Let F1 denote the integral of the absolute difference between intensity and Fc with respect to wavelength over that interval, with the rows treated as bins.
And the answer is 1.57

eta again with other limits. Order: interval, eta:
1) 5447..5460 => 10.5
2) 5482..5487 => 10.3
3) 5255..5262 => 10.1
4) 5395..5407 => 9.7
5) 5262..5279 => 9.7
